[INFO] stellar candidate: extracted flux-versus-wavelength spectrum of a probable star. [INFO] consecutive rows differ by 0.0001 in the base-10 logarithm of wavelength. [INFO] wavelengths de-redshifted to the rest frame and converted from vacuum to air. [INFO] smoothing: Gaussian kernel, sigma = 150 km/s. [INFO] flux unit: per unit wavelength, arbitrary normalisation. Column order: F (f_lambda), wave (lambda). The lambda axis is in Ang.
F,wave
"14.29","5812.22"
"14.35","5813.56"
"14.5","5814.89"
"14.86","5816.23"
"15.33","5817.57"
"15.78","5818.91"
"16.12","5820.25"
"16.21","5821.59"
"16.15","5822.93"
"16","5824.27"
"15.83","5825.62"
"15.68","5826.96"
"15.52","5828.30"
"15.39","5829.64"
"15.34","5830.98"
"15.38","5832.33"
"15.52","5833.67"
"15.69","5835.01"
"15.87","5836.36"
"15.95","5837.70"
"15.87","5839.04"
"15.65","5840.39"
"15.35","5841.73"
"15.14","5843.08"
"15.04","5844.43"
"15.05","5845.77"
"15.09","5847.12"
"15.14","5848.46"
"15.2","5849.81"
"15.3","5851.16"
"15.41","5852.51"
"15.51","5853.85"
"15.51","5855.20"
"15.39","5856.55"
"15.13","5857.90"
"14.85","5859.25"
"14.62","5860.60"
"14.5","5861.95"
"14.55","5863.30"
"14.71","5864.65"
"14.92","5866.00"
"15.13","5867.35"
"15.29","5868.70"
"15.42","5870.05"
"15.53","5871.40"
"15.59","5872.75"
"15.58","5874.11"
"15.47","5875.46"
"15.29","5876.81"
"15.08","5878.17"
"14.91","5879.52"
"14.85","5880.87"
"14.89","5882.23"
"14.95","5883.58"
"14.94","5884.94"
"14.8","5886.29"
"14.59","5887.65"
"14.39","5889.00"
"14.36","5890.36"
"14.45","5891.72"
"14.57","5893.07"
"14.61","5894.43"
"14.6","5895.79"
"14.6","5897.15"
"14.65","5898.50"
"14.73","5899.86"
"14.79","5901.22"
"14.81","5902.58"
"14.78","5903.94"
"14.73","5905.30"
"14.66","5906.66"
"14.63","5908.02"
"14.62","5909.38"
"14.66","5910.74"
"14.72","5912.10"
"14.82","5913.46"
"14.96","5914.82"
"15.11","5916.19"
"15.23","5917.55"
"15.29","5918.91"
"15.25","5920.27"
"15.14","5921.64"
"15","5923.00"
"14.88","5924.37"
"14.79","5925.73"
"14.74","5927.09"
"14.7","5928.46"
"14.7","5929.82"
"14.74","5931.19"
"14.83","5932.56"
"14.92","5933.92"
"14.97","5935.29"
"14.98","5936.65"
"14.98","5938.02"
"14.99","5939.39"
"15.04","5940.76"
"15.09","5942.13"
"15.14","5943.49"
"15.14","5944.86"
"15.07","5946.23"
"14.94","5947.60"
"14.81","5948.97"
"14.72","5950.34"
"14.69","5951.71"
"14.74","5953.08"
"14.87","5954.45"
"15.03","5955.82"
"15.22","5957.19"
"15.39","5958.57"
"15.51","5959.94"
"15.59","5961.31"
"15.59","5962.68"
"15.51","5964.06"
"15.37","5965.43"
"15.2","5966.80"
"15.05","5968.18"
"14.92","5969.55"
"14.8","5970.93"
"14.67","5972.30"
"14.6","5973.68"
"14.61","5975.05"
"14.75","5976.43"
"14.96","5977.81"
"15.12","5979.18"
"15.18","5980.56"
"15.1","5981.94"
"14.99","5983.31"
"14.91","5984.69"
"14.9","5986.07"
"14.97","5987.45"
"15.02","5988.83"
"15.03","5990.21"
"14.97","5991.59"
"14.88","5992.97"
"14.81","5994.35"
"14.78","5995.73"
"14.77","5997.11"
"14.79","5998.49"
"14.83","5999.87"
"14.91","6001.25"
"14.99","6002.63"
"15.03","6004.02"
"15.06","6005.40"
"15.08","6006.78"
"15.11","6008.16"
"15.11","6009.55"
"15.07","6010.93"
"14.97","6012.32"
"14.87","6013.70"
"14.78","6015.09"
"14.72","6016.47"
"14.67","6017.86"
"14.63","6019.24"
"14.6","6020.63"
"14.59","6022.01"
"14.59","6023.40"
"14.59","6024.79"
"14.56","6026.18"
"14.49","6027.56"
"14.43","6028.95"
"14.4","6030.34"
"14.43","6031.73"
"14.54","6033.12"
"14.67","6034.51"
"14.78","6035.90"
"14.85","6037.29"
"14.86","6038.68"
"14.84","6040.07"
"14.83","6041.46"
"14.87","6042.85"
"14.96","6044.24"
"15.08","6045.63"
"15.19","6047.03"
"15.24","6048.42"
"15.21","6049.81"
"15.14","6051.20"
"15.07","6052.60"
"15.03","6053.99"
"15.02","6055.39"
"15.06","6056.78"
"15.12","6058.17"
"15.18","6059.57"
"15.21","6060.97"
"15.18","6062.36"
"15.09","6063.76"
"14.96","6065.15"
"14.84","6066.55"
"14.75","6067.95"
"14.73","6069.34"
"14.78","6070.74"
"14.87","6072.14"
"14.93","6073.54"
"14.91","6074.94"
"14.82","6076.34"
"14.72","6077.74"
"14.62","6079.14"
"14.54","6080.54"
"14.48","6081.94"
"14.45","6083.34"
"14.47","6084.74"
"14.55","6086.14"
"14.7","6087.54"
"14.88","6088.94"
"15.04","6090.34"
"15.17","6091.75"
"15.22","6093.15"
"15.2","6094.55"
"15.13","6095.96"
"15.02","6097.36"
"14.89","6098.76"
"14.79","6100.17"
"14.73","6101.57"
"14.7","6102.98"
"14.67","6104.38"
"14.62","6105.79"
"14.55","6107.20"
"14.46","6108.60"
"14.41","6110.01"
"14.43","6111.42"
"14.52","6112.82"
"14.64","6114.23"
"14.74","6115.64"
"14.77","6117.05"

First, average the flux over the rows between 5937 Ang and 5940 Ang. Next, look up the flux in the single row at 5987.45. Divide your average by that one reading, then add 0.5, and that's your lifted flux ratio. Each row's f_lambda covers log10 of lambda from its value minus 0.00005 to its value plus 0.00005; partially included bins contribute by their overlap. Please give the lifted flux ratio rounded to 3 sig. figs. 1.50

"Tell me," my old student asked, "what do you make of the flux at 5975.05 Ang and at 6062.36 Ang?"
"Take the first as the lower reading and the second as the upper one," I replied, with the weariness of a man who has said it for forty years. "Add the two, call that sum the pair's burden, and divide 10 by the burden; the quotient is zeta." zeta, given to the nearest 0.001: 0.336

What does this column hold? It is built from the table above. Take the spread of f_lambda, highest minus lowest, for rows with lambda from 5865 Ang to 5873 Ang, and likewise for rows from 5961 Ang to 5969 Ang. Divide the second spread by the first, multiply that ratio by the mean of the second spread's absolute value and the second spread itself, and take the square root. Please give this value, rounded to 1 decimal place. 0.7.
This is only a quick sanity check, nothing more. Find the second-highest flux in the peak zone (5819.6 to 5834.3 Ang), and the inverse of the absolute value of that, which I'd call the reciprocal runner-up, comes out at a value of 0.0619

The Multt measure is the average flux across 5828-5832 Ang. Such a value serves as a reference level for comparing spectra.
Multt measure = 15.4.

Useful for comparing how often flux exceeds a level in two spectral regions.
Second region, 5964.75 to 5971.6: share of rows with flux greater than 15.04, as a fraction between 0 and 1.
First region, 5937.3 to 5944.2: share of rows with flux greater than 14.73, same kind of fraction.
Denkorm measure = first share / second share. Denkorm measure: 1.7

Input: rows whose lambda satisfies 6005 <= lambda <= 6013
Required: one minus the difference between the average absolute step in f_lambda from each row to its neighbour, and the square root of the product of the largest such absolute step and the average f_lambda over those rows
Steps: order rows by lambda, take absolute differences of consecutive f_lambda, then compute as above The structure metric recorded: 2.19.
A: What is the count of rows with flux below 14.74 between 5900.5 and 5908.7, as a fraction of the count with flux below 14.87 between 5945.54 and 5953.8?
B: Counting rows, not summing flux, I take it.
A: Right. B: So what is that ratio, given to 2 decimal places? 0.75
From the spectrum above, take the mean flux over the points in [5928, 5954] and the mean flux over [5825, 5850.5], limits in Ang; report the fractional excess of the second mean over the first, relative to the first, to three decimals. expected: 0.037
